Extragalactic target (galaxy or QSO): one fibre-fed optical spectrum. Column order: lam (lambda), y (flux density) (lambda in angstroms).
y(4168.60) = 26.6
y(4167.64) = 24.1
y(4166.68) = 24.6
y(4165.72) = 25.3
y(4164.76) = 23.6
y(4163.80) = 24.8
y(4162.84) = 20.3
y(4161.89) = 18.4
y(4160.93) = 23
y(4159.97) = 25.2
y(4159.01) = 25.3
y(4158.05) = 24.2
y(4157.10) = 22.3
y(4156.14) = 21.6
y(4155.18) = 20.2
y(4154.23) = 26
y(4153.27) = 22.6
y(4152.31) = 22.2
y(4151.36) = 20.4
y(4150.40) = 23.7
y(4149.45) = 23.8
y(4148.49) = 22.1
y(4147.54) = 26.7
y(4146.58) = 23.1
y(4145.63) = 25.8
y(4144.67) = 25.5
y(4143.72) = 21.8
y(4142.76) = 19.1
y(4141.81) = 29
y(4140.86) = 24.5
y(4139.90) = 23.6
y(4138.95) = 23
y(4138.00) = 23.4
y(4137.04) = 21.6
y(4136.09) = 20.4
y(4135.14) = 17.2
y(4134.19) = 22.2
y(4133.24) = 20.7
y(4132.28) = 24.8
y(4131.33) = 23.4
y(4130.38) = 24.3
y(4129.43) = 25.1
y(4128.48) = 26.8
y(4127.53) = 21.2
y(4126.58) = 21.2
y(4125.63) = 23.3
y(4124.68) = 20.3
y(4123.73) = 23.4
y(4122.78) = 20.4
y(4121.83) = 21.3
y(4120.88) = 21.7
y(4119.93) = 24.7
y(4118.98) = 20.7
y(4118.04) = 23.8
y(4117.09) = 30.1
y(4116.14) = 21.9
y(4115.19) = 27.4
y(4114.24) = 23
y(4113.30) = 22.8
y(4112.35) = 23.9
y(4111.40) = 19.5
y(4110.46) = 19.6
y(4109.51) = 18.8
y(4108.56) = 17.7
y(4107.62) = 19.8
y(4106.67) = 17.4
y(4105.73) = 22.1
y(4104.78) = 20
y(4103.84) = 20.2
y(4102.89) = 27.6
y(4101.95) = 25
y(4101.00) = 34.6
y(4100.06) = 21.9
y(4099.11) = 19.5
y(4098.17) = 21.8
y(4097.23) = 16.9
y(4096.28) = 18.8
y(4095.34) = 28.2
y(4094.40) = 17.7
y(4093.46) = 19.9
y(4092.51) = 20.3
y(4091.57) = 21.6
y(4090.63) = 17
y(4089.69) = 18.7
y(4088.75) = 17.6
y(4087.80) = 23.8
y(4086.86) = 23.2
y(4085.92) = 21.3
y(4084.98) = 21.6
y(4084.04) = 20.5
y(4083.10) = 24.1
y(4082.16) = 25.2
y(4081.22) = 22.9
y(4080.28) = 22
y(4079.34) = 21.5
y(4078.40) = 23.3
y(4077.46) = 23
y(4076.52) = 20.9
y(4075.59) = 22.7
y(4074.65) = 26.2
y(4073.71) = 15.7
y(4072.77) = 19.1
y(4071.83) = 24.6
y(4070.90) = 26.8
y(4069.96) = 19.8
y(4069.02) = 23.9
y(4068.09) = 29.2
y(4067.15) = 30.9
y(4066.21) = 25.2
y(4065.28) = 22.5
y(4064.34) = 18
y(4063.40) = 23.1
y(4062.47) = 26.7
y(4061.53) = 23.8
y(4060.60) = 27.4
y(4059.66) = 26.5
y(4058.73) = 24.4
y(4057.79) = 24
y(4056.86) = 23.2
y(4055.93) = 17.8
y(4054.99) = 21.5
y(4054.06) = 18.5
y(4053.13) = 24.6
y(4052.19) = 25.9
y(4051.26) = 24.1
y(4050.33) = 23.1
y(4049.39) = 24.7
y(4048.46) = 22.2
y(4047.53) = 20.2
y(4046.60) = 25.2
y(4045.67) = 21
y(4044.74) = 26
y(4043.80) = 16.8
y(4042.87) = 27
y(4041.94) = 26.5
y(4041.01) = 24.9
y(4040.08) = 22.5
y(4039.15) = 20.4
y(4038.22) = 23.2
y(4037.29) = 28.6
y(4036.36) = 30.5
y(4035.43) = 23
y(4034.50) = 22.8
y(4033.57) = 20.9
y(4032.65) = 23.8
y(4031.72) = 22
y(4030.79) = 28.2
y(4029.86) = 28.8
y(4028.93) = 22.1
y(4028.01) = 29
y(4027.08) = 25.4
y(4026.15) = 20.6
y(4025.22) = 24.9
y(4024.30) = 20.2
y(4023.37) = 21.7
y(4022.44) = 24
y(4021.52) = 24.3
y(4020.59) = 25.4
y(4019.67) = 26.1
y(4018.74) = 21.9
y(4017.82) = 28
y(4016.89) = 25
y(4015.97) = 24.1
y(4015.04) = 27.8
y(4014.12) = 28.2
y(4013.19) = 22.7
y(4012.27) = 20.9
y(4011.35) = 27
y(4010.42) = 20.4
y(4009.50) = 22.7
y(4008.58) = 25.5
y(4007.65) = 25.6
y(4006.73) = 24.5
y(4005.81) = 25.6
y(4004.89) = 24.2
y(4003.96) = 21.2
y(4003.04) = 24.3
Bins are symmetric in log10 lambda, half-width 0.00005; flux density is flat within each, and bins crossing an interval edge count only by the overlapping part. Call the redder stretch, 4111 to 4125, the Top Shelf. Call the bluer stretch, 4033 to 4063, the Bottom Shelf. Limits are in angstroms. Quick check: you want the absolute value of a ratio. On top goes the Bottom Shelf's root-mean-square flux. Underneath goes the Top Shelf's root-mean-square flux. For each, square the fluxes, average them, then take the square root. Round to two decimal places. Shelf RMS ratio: 1.03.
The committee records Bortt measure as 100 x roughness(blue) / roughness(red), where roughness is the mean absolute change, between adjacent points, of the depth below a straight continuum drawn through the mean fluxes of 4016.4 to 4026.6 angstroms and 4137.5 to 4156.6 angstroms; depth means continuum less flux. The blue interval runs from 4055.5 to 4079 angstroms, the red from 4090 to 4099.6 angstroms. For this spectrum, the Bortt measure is 85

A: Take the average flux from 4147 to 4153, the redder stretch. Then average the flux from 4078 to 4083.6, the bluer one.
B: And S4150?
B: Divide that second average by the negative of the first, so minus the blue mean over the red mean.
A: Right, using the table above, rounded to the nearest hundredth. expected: -1.00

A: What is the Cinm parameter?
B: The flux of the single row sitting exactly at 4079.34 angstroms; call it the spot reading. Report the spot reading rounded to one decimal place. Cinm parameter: 21.5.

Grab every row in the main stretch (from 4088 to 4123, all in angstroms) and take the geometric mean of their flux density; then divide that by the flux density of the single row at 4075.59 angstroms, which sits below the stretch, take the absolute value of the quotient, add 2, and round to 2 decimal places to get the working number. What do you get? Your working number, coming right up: 2.94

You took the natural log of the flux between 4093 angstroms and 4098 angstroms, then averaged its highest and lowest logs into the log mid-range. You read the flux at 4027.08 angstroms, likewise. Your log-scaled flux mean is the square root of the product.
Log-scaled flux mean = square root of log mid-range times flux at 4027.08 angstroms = 8.8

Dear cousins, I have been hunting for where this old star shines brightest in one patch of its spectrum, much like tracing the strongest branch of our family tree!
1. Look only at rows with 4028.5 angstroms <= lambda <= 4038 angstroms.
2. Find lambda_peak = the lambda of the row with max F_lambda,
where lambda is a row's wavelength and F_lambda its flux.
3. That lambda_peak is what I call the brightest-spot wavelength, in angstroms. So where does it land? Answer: 4036.36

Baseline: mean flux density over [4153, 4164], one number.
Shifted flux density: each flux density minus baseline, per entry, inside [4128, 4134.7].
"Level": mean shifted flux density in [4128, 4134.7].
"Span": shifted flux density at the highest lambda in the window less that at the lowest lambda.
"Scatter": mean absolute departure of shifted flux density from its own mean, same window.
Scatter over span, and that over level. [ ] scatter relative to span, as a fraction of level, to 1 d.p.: -0.3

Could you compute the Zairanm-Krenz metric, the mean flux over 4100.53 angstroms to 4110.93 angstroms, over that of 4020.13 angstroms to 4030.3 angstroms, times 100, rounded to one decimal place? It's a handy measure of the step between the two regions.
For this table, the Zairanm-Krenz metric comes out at 91.1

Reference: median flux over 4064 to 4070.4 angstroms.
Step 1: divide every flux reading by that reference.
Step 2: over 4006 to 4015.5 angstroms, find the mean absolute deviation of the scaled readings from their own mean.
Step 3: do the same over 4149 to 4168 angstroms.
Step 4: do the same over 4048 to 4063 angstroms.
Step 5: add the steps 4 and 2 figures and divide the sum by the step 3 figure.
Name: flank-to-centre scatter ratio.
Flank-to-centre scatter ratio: 2.5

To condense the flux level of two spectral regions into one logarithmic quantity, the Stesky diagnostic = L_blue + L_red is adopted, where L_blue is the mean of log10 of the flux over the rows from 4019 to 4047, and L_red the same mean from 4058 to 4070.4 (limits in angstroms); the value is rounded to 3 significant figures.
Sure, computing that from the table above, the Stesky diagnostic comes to 2.77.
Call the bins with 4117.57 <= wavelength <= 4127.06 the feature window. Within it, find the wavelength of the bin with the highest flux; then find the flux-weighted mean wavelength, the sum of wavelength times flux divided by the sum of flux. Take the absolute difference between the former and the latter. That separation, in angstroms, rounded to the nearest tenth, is 2.3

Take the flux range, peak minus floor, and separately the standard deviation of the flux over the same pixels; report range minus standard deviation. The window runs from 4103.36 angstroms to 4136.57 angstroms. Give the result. 10.1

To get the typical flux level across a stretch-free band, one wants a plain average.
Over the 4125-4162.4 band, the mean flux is 23.0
